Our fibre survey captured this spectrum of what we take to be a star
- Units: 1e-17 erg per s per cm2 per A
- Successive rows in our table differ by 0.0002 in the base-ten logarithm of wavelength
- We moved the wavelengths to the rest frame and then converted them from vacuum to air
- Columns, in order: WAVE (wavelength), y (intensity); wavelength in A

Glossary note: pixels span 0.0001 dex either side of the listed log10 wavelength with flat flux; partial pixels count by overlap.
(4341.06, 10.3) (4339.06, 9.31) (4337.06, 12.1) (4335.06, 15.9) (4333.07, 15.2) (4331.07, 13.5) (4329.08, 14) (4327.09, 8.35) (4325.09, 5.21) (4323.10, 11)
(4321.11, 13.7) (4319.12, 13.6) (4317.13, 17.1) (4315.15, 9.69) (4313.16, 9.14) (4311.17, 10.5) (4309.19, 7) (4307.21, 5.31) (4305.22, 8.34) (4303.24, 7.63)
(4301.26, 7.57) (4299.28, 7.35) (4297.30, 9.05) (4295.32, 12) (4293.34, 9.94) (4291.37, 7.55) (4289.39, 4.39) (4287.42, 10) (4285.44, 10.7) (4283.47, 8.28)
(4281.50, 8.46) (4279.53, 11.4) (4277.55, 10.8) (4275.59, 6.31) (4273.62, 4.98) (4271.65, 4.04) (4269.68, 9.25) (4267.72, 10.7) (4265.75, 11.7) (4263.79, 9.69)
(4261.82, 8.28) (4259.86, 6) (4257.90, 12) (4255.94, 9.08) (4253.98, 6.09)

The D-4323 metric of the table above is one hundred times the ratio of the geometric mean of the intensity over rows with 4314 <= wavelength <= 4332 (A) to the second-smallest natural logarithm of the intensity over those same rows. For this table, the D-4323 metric 528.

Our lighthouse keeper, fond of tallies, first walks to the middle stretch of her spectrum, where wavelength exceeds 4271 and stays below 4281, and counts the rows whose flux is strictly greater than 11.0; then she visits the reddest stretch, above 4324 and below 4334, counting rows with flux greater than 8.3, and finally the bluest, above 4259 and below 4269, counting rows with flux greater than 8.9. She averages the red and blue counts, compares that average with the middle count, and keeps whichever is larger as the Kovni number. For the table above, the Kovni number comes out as 3.5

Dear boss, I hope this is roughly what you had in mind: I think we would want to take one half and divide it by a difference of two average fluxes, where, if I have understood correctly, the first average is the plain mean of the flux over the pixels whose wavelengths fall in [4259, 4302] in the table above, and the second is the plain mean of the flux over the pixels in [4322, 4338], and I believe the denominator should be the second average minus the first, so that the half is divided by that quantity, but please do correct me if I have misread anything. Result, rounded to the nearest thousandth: 0.150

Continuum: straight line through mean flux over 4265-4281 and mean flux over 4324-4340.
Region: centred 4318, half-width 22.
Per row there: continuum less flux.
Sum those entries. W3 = 11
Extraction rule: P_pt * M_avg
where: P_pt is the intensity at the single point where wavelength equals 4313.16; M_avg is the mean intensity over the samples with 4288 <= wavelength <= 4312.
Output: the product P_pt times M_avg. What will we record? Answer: 74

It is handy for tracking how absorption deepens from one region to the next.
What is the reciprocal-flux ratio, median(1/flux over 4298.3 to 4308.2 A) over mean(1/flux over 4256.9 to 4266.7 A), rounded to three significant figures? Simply 1.18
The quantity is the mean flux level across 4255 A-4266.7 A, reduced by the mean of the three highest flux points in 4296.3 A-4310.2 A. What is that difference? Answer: 1.1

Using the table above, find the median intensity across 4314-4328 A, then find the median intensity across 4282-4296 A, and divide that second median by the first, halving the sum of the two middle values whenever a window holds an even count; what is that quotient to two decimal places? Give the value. 0.90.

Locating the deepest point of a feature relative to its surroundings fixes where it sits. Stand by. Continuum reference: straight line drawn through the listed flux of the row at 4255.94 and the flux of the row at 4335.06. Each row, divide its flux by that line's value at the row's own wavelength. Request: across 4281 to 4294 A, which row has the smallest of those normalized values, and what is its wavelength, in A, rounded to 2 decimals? 4289.39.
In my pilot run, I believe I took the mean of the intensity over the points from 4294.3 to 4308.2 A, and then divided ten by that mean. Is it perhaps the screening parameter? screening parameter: 1.22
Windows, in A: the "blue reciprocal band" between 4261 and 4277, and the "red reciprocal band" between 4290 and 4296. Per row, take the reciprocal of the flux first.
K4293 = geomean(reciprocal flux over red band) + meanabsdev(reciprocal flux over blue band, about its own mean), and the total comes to 0.15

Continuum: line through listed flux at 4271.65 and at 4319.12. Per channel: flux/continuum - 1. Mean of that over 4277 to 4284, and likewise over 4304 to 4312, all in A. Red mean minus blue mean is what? -1.02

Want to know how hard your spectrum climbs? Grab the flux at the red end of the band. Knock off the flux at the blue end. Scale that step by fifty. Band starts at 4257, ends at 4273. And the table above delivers -398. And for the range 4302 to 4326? -121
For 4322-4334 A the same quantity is 210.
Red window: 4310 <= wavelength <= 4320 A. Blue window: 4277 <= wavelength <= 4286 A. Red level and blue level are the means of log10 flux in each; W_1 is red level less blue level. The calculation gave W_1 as 0.074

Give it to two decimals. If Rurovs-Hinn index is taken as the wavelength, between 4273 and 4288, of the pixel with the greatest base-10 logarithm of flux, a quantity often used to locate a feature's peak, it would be 4279.53 A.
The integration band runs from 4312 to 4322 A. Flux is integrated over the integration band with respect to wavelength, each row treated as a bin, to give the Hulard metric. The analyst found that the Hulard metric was 126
